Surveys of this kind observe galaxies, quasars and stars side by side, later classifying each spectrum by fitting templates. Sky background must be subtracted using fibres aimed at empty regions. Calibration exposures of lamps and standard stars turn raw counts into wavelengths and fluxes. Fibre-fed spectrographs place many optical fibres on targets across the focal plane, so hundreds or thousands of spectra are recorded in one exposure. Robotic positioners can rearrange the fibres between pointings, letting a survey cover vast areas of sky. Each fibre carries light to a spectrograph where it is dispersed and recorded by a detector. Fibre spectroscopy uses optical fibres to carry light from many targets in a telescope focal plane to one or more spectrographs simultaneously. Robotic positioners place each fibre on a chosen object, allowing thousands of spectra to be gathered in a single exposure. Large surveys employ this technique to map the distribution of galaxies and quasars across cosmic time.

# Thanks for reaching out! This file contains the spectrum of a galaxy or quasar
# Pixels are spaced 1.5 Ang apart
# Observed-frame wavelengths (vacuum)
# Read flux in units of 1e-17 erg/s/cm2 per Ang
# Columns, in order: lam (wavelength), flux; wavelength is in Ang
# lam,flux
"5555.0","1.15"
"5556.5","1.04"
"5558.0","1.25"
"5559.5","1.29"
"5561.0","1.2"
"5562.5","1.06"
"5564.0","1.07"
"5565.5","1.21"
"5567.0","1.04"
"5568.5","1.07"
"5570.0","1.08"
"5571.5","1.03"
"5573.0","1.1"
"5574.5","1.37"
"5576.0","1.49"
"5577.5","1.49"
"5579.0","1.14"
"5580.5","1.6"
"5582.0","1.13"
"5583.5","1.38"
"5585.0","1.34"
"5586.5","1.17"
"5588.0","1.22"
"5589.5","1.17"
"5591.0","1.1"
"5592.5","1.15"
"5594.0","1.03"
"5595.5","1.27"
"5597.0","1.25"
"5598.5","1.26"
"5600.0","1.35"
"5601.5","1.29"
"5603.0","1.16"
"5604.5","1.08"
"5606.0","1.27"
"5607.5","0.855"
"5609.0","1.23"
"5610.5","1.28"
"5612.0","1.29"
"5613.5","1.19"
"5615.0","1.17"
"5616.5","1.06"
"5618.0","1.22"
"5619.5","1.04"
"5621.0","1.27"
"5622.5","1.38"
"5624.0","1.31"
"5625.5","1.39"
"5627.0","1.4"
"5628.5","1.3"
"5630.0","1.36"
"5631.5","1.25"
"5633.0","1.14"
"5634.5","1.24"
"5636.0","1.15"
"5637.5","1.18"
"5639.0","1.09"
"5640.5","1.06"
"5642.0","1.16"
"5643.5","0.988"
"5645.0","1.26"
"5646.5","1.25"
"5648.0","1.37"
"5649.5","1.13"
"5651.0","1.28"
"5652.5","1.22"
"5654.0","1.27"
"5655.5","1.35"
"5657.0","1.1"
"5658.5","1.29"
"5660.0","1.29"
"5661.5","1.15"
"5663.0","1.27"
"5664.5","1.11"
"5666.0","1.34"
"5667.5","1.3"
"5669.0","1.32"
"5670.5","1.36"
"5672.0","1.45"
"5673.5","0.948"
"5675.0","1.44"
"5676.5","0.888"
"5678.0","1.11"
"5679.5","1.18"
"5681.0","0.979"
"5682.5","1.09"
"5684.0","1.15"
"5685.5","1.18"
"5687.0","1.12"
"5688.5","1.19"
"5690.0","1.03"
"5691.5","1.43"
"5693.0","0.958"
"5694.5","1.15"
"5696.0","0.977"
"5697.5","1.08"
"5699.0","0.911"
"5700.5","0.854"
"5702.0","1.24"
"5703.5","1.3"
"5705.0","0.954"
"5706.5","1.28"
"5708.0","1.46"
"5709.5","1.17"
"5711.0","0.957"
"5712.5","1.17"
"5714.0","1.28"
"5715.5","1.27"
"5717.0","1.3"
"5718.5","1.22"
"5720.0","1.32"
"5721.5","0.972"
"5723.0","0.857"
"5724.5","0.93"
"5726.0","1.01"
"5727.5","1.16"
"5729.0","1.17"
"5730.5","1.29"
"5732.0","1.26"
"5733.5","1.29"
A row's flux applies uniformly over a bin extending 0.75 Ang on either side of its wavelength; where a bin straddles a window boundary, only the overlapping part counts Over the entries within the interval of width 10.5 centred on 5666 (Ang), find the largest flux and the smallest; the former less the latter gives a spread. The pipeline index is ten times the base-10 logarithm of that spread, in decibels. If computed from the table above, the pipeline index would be -6.0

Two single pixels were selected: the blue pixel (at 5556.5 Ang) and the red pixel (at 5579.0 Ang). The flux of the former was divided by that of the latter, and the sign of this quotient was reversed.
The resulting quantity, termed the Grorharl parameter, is -0.91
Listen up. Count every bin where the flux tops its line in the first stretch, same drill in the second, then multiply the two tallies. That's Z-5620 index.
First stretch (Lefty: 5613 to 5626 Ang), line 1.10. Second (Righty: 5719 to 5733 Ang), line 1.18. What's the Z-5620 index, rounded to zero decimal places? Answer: 21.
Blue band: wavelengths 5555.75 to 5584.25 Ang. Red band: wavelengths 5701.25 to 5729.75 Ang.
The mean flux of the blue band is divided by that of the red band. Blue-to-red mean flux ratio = 1.05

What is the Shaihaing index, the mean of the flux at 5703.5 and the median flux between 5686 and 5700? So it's 1.19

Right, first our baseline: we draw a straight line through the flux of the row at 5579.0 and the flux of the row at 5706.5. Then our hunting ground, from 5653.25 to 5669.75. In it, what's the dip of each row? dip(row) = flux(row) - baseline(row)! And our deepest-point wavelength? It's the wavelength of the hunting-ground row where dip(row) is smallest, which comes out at 5657.0 Ang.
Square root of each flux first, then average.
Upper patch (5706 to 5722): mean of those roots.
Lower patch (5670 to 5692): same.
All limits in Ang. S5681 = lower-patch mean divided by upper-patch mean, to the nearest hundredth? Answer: 0.98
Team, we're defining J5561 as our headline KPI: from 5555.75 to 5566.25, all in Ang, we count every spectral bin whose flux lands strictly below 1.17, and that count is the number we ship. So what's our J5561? 3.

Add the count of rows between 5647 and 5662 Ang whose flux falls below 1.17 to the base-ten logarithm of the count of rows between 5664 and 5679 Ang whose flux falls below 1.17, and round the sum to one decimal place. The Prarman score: 3.6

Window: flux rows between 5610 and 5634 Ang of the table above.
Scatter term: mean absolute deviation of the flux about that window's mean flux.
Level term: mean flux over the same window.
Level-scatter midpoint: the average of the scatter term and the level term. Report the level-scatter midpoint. 0.670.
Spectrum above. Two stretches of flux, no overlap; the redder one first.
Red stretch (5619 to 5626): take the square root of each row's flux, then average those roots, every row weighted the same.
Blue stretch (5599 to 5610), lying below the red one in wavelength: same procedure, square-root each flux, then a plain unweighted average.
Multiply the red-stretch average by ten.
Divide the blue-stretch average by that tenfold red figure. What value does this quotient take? 0.096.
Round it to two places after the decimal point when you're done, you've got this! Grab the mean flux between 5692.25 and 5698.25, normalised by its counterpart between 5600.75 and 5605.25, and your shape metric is 0.88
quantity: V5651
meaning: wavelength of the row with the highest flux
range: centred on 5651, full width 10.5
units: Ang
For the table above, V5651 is 5648.0 Ang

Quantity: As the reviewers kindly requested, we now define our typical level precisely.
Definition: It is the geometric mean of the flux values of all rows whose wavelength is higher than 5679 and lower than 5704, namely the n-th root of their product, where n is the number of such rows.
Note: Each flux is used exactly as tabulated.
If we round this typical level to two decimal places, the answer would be 1.10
